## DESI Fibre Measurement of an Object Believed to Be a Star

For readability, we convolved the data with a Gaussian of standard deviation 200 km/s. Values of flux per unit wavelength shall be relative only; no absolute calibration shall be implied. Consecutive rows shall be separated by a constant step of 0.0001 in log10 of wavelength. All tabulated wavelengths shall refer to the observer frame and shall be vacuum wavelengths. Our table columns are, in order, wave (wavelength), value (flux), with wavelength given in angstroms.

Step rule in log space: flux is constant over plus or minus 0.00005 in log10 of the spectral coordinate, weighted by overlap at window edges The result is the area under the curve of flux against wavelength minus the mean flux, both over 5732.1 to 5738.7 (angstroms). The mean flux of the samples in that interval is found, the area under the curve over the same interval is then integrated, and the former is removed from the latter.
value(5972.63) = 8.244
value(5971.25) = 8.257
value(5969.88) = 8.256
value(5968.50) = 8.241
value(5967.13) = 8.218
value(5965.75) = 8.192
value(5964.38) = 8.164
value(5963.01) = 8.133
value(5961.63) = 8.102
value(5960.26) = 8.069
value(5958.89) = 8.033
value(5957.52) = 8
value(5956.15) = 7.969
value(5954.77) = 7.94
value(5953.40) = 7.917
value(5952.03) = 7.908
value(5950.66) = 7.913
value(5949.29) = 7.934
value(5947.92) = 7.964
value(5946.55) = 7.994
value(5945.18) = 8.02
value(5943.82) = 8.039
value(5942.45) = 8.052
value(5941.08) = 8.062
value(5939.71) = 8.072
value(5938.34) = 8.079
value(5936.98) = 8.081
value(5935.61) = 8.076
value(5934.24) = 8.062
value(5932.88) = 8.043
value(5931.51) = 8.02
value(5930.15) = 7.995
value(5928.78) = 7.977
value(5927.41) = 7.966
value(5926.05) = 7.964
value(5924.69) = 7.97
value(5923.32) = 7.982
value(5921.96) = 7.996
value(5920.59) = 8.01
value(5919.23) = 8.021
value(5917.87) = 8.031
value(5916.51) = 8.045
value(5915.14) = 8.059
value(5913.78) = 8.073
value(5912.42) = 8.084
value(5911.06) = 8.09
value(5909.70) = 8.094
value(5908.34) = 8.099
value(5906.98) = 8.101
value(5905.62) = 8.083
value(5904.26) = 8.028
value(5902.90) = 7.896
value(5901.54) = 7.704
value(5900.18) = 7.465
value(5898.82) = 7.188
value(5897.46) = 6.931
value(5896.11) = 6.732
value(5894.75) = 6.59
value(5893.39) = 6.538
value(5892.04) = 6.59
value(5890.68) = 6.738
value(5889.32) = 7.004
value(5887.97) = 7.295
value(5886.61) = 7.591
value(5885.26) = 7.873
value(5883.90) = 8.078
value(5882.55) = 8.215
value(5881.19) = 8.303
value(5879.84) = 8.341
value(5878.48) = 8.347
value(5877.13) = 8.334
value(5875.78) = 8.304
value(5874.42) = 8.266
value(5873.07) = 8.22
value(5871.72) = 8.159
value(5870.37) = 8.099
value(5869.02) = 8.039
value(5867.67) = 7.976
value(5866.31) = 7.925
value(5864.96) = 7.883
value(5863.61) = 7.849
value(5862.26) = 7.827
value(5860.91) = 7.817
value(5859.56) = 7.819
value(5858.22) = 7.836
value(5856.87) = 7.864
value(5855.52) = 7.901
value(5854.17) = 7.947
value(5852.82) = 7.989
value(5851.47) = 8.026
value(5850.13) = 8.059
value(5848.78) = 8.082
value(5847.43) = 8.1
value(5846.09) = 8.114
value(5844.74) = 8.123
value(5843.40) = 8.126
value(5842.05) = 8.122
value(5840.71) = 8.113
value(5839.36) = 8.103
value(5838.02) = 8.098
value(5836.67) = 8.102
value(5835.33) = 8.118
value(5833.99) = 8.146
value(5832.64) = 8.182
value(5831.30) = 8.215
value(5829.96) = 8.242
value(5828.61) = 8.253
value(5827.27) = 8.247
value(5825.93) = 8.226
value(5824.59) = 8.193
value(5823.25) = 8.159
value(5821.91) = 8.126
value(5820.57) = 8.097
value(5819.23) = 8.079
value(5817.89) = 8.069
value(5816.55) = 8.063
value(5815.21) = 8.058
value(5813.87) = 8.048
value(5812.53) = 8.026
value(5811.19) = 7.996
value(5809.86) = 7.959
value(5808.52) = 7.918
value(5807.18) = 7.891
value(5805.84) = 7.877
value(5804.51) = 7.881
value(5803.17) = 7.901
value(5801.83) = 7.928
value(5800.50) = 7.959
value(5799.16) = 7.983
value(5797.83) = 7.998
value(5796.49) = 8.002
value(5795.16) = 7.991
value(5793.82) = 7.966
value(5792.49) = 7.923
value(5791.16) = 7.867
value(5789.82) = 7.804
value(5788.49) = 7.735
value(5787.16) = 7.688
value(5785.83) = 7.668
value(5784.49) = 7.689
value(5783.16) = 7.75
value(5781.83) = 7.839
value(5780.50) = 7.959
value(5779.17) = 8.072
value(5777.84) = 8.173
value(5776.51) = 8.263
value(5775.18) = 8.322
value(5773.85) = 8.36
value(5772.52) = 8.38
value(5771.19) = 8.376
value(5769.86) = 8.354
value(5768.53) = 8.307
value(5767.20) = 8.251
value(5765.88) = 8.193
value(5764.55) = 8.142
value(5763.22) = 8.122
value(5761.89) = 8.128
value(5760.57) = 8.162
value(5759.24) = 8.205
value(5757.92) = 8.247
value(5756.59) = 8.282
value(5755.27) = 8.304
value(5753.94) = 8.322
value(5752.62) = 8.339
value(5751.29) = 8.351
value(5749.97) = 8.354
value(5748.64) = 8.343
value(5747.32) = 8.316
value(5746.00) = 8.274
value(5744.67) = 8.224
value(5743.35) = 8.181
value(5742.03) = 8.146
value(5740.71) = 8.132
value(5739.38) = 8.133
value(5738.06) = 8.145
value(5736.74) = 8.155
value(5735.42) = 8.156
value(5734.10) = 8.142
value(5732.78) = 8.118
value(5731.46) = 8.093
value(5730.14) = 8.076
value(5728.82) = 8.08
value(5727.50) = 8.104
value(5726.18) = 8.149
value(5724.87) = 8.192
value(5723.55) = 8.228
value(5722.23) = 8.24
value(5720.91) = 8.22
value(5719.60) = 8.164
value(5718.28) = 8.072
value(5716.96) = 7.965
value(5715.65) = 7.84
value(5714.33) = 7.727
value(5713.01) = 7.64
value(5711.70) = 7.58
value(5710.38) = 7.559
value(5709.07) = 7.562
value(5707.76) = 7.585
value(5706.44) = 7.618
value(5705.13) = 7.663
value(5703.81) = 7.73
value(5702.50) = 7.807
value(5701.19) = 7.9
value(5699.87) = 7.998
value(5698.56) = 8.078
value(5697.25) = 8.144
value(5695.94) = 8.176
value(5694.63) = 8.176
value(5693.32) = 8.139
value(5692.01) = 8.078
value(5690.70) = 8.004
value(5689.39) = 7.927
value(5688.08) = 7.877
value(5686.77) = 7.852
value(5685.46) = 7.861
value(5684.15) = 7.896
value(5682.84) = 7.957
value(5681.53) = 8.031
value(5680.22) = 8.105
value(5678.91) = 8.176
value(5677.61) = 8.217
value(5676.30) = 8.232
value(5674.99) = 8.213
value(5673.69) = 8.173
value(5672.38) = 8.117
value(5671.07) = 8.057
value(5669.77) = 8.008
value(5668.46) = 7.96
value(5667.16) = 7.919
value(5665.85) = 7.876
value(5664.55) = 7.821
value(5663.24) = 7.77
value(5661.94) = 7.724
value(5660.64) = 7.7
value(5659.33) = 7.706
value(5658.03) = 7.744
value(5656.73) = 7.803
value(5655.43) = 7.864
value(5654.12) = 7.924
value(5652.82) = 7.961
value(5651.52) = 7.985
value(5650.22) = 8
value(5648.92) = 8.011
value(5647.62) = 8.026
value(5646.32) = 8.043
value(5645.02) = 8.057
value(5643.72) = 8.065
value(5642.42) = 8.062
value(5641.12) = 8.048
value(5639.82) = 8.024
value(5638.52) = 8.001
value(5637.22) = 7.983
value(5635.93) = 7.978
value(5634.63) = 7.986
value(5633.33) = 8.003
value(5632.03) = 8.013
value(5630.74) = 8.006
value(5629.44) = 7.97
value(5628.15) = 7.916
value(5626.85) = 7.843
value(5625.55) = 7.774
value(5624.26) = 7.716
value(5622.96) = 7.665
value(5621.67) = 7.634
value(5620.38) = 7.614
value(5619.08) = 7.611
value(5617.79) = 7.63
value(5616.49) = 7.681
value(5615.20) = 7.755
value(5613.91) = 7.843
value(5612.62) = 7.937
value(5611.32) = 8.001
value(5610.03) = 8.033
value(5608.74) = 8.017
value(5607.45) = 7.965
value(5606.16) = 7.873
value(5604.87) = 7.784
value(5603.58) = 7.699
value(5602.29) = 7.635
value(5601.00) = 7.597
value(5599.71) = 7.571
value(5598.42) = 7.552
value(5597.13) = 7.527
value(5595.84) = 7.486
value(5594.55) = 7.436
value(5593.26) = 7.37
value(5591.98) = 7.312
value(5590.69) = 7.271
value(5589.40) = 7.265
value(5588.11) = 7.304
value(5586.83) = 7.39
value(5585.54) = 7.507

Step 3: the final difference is 46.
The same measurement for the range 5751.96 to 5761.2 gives 68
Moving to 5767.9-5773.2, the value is 36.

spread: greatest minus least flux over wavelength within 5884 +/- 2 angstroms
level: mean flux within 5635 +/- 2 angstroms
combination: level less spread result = 7.65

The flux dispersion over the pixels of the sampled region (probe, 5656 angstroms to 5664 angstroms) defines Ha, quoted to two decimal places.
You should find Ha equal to 0.04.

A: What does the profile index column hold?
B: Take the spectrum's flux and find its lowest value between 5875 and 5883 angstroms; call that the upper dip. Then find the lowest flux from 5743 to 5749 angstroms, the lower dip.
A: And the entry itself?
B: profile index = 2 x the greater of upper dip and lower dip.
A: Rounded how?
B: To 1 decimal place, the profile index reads 16.4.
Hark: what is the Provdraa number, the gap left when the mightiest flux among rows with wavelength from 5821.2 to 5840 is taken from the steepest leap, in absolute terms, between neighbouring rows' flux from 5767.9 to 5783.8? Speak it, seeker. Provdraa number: -8.13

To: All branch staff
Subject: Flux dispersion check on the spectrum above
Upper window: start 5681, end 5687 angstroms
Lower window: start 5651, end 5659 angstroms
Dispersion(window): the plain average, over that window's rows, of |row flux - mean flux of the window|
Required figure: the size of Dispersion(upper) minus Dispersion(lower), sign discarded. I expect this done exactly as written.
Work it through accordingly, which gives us 0.017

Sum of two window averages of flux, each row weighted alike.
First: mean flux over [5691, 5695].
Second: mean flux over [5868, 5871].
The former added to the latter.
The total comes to 16.2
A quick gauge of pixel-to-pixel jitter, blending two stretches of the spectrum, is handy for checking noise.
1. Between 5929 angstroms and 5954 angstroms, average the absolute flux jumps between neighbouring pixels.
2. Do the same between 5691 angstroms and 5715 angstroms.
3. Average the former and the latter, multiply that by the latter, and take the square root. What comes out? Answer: 0.042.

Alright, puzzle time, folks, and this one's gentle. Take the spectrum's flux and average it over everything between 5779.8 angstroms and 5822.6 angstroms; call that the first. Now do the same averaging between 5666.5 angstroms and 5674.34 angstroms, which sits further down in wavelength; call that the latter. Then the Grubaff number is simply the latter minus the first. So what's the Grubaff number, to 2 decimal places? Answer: 0.11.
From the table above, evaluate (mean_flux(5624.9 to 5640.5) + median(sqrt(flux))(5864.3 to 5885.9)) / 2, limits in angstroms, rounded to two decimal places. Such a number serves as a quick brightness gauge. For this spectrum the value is 5.41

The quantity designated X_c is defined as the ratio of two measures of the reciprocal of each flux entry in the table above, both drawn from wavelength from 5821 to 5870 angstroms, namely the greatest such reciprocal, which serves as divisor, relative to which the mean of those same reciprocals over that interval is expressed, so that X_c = 0.971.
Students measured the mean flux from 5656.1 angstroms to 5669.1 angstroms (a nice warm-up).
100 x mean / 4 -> 195.1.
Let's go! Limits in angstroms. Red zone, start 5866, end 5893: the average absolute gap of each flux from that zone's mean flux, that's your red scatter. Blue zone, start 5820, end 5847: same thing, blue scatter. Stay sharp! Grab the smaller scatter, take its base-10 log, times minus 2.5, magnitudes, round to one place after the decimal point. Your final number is 3.3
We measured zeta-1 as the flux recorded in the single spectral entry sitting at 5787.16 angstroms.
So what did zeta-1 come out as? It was 7.688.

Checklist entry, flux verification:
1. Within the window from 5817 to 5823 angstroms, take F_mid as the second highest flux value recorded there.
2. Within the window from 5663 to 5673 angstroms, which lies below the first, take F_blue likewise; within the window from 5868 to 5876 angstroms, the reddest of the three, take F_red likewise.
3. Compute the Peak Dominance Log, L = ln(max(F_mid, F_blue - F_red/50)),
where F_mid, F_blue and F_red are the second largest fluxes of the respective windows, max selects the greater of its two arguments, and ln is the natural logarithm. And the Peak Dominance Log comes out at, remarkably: 2.09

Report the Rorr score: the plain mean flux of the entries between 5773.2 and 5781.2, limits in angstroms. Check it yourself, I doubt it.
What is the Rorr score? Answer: 8.19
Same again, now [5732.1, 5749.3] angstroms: 8.19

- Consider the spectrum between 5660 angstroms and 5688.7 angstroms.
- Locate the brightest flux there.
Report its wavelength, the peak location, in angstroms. 5676.30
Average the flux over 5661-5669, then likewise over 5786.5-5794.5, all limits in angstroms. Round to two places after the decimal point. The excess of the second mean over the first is -0.01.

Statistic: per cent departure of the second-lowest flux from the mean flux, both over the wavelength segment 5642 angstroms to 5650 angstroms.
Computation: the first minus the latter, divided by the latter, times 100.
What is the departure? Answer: -0.2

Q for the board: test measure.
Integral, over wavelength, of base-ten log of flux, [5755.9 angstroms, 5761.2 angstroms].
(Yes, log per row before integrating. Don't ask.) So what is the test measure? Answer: 4.85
